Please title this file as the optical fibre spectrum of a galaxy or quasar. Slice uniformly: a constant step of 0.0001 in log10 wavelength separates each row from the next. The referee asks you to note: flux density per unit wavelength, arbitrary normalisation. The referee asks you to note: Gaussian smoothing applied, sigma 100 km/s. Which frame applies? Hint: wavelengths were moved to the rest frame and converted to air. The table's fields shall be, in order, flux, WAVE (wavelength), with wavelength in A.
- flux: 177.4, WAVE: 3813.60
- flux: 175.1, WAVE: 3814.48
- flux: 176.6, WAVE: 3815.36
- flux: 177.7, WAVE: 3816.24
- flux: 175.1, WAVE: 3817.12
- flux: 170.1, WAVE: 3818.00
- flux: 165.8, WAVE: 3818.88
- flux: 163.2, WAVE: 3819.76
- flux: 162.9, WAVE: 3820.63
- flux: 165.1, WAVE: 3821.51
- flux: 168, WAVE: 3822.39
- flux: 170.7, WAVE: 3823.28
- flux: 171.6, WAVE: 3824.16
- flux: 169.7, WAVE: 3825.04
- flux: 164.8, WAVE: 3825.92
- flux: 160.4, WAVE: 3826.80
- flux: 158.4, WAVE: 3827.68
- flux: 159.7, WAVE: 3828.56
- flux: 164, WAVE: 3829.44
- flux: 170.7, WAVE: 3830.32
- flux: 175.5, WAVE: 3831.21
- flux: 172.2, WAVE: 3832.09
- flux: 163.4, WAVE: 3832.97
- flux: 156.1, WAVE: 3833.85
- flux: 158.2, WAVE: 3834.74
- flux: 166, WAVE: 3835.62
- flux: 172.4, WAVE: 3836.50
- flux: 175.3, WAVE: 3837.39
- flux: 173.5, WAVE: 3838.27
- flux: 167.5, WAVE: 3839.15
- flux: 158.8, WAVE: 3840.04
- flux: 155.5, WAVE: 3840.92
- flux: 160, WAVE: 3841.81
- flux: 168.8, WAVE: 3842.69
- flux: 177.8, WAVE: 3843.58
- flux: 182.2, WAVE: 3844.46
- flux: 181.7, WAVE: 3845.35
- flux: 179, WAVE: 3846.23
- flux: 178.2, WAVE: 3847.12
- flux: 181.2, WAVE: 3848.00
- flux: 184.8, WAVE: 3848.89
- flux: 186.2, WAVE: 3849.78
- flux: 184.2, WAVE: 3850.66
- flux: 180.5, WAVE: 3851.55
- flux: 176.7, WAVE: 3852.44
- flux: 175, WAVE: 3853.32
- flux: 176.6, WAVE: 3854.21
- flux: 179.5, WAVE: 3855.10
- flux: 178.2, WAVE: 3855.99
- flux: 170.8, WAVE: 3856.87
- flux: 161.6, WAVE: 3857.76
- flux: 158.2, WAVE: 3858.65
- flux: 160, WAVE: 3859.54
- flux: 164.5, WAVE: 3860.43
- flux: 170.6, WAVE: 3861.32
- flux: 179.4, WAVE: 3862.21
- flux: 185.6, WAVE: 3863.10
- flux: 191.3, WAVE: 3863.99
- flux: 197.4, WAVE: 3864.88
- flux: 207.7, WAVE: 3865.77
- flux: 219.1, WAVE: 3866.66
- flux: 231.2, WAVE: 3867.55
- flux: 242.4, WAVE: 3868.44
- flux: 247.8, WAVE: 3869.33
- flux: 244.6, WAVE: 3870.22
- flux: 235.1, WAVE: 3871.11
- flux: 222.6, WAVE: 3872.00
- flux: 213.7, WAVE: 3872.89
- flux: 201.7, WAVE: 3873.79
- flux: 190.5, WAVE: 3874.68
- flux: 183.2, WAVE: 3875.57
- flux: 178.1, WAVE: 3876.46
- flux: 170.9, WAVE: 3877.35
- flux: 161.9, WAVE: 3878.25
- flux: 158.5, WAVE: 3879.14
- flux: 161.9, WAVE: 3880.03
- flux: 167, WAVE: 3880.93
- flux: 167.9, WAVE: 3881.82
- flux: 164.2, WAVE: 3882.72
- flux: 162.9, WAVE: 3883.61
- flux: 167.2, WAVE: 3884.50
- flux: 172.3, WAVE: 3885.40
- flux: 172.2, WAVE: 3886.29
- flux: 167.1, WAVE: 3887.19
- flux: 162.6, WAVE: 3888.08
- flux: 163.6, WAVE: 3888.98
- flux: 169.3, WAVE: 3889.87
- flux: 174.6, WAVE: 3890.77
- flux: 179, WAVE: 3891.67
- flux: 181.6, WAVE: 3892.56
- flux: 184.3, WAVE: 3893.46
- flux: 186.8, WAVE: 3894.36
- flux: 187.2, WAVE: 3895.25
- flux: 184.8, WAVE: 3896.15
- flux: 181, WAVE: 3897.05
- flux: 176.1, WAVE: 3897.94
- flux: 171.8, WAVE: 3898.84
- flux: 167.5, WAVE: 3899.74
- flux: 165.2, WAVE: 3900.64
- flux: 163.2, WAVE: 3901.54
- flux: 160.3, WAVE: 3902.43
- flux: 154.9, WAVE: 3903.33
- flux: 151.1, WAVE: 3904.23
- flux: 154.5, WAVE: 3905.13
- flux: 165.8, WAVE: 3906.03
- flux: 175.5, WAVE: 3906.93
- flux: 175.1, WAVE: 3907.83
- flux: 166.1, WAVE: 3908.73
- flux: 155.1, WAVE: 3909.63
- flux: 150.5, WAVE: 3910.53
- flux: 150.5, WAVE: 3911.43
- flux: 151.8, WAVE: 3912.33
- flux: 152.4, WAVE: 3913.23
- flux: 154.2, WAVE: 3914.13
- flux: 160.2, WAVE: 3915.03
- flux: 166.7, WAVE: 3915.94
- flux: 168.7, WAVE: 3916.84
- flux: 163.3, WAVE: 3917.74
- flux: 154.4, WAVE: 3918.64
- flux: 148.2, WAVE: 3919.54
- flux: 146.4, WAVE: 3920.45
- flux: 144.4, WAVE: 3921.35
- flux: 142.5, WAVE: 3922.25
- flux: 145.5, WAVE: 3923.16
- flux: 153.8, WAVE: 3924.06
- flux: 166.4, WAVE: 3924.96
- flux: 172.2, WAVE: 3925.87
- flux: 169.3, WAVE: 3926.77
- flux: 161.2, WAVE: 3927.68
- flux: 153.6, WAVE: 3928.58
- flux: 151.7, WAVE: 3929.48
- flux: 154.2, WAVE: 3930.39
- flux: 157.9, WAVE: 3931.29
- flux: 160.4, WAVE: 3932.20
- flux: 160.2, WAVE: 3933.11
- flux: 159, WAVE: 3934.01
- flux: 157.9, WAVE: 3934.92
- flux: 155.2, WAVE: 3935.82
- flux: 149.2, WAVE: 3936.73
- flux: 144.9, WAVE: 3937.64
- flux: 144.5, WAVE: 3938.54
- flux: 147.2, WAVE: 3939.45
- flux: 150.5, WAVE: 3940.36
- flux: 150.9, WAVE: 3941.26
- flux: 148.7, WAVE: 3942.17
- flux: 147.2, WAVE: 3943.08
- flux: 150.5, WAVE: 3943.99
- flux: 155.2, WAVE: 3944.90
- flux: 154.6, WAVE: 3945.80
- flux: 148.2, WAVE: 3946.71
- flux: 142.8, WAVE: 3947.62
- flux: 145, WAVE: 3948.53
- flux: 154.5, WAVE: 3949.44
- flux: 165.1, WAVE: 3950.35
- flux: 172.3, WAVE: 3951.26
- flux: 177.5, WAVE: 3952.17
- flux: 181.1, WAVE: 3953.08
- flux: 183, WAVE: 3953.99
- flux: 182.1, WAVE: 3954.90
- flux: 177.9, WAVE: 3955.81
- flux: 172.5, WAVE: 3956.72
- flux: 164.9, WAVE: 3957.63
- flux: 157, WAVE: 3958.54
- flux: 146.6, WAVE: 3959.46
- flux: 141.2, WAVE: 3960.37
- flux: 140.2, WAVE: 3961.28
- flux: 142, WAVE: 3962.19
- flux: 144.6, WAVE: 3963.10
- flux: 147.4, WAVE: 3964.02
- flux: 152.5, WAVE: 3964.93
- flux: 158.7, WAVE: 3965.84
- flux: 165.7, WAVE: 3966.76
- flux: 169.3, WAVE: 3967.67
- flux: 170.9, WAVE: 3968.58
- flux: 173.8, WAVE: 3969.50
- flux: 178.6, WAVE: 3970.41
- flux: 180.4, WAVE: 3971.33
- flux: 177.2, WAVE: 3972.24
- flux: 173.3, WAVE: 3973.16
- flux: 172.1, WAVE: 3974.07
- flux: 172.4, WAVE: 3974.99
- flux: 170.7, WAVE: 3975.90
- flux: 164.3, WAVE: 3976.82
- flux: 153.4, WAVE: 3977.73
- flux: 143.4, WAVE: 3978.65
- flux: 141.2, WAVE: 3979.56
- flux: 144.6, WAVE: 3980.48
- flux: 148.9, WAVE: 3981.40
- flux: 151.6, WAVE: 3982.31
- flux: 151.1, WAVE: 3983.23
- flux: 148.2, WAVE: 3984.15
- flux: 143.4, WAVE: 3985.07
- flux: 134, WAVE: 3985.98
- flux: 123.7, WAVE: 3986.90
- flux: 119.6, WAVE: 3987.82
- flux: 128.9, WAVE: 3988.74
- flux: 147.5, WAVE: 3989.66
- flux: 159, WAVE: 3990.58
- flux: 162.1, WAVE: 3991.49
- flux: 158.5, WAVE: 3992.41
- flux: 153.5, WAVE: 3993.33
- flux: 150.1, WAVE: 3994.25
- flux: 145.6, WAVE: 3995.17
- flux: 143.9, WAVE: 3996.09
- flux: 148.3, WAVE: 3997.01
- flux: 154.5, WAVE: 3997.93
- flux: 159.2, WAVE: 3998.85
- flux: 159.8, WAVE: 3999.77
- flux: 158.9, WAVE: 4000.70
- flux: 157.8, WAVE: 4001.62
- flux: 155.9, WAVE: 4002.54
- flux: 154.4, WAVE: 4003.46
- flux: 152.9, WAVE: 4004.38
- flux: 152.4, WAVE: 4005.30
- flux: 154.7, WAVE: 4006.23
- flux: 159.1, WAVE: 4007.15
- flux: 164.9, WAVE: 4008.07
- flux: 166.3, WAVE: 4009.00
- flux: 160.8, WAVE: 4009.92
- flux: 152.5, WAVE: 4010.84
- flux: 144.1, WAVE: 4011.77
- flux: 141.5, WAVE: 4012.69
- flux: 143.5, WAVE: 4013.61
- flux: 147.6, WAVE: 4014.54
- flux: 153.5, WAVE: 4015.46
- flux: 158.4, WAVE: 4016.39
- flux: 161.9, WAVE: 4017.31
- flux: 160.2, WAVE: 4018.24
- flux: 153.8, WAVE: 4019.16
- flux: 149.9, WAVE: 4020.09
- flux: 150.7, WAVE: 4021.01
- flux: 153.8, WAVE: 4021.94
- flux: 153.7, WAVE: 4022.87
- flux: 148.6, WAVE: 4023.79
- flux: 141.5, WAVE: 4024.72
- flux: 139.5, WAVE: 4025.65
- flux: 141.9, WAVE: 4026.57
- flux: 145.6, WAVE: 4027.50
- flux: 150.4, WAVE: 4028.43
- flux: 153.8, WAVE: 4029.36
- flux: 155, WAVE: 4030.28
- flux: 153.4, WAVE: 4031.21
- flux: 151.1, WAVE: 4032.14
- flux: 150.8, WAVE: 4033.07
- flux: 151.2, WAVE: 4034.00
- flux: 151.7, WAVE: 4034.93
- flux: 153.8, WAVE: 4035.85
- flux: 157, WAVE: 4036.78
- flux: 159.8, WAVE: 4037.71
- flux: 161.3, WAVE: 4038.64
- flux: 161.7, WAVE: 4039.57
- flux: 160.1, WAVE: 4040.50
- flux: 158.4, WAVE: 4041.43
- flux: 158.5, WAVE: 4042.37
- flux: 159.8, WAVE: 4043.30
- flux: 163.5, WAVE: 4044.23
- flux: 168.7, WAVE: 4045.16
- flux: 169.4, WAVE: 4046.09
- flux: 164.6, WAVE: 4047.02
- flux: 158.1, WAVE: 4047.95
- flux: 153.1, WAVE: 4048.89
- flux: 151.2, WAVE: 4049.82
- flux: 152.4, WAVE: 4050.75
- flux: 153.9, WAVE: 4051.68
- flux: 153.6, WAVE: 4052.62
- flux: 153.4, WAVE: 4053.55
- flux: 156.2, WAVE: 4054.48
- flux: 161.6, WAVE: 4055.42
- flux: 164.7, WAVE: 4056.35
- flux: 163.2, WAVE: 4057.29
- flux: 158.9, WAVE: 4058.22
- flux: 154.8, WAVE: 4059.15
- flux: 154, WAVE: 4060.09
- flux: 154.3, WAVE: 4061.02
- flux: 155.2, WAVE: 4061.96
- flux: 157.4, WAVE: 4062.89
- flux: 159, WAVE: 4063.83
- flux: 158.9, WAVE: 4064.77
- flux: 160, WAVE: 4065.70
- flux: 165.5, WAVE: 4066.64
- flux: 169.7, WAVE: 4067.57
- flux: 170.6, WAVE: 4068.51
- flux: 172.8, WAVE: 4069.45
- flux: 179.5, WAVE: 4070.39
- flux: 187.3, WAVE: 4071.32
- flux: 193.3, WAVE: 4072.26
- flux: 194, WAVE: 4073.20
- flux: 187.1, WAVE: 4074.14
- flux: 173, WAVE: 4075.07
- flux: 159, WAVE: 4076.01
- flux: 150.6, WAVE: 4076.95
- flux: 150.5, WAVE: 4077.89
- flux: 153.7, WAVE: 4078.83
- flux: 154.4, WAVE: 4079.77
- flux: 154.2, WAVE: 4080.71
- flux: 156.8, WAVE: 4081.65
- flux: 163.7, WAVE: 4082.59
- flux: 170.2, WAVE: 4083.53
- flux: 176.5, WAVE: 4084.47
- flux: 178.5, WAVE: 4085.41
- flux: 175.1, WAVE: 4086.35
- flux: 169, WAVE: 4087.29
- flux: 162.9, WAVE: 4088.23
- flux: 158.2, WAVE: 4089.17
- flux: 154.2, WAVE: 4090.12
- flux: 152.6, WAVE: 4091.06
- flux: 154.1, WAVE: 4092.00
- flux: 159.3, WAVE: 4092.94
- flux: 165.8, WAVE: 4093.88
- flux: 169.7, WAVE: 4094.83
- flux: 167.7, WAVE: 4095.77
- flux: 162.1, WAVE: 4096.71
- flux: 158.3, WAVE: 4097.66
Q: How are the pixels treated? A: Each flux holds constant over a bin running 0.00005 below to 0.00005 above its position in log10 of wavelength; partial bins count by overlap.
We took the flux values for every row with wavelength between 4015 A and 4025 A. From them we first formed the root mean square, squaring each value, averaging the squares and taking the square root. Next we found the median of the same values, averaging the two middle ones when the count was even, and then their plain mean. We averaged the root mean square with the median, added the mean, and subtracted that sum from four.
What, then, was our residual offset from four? -303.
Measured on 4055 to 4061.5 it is -314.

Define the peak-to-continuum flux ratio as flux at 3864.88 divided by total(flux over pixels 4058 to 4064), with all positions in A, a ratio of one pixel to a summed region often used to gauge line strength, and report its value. 0.181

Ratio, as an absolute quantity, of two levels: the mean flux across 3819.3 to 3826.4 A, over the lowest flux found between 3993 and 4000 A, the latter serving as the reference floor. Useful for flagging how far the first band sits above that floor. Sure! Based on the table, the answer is 1.16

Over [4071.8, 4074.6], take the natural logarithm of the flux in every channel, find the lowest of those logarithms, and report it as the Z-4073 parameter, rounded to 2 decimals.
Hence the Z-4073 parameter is 5.23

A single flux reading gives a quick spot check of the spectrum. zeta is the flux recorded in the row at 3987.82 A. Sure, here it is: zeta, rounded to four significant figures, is 119.6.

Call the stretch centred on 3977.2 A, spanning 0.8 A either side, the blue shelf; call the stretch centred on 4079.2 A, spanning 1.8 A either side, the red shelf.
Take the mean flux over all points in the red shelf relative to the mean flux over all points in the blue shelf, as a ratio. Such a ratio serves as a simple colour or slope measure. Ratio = 0.96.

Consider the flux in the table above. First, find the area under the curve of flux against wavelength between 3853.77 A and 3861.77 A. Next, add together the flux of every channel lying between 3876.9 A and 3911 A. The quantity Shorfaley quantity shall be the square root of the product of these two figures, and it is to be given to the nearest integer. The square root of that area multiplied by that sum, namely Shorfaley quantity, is 2940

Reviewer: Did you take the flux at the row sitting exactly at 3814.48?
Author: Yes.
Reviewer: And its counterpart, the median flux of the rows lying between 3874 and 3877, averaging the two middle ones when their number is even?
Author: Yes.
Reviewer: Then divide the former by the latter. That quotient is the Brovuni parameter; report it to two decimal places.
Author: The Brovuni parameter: 0.96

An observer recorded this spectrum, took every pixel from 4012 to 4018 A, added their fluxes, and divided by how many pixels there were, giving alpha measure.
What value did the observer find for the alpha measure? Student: 151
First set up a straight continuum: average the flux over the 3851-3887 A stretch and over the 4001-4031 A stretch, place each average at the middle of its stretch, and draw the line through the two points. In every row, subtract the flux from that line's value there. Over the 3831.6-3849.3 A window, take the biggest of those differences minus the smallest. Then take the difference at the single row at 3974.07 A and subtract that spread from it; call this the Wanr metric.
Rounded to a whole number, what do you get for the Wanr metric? -42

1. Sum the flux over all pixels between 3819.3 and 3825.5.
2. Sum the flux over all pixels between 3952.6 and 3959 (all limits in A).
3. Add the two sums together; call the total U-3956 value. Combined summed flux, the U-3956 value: 2390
